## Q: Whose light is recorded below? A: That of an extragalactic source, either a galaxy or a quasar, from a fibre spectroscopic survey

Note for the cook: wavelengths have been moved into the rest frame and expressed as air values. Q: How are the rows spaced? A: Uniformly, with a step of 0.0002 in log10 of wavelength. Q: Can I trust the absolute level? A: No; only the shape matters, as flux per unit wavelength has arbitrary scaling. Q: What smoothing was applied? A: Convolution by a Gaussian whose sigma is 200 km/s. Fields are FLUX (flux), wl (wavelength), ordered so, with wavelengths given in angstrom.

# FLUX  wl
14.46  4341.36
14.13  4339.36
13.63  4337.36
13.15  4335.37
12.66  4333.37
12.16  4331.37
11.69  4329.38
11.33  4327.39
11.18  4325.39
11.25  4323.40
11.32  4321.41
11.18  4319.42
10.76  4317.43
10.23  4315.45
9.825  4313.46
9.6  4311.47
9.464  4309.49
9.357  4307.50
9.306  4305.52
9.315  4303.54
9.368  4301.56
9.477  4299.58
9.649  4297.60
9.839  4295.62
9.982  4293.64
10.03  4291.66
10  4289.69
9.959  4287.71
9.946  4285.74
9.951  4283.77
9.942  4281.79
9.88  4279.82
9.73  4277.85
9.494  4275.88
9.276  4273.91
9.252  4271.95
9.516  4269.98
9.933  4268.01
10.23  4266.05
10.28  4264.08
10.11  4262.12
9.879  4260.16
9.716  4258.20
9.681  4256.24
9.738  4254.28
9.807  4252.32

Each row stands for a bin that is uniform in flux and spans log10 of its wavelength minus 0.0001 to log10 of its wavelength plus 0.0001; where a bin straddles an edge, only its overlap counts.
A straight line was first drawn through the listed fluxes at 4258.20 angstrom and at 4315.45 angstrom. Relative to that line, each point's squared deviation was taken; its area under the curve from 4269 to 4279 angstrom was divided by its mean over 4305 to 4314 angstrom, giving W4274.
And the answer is 4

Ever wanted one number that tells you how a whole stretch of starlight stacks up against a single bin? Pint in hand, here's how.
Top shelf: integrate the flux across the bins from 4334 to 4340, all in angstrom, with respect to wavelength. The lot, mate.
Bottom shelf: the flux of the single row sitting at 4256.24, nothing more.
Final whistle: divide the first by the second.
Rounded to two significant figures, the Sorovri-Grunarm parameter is 8.4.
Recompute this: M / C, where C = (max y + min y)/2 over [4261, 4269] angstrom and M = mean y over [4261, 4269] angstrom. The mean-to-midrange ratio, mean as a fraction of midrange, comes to 1.00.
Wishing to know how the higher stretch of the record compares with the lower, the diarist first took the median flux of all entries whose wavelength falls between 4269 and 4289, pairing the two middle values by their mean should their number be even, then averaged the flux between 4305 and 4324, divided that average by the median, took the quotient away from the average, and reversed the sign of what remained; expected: -9.2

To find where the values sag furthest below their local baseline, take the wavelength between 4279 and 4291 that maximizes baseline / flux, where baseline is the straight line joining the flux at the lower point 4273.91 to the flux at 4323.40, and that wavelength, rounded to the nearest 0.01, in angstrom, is 4289.69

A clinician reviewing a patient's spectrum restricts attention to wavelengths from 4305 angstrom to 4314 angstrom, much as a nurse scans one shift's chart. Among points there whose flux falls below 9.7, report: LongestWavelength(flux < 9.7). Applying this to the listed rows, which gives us 4311.47 angstrom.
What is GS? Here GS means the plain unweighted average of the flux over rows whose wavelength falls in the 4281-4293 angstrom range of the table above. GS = 10.0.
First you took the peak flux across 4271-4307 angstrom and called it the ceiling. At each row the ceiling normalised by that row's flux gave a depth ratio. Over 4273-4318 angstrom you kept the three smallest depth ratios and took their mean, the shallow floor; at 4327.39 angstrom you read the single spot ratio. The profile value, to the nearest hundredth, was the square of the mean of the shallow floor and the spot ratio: 0.86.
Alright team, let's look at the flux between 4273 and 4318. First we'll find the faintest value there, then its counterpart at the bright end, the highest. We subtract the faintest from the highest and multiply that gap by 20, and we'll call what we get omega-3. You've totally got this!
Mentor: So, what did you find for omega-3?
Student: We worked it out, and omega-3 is 30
